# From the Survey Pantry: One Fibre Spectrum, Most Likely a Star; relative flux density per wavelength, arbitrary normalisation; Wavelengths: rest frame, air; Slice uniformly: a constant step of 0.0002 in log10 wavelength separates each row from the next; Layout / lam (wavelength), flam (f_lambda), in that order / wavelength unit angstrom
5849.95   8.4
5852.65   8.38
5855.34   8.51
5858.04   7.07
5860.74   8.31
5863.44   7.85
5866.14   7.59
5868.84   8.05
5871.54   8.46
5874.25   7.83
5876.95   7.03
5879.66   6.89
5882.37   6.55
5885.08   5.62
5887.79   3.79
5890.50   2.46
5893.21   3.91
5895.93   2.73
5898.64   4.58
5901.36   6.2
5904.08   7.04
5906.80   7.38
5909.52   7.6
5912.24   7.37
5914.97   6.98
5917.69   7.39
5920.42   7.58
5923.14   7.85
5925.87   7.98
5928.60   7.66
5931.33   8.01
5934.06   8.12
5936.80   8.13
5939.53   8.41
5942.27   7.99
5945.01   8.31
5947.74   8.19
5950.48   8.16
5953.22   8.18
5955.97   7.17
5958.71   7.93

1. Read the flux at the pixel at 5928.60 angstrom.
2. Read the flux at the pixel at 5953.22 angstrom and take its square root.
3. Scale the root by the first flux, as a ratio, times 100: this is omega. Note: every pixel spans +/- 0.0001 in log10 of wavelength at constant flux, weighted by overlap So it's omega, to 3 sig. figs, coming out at 37.3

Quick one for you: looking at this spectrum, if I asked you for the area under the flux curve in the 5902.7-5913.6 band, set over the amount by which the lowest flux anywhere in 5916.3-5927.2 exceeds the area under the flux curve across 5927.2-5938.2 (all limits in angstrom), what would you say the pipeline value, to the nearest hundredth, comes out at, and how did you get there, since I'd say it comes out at -1.00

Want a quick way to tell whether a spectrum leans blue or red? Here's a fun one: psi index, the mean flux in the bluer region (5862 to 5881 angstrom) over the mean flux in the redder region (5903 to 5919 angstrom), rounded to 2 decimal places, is 1.05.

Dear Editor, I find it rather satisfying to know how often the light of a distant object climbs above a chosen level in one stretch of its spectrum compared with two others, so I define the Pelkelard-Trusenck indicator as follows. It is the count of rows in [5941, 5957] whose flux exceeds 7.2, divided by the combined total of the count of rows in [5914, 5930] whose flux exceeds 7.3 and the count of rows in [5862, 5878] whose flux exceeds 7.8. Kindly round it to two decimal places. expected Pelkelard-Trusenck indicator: 0.56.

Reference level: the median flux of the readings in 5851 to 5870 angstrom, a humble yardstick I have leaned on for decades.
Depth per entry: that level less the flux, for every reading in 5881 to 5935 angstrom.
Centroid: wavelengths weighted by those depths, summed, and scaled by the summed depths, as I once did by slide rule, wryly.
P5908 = 5895.8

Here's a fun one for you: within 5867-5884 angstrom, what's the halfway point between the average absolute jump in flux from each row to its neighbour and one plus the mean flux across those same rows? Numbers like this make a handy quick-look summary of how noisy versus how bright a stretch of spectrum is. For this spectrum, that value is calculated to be 4.5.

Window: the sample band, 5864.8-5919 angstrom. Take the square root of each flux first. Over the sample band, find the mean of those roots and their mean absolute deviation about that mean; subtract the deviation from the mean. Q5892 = 2.2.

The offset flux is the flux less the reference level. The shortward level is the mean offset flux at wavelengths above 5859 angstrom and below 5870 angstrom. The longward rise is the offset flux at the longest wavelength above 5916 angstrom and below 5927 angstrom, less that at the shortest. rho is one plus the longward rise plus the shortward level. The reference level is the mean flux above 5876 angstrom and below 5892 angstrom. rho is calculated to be 4.2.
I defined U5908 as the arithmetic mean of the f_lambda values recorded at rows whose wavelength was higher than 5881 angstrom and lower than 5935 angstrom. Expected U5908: 6.3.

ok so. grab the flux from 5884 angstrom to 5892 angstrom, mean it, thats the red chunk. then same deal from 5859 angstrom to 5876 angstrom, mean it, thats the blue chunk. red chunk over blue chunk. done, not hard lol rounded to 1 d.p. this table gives 0.5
